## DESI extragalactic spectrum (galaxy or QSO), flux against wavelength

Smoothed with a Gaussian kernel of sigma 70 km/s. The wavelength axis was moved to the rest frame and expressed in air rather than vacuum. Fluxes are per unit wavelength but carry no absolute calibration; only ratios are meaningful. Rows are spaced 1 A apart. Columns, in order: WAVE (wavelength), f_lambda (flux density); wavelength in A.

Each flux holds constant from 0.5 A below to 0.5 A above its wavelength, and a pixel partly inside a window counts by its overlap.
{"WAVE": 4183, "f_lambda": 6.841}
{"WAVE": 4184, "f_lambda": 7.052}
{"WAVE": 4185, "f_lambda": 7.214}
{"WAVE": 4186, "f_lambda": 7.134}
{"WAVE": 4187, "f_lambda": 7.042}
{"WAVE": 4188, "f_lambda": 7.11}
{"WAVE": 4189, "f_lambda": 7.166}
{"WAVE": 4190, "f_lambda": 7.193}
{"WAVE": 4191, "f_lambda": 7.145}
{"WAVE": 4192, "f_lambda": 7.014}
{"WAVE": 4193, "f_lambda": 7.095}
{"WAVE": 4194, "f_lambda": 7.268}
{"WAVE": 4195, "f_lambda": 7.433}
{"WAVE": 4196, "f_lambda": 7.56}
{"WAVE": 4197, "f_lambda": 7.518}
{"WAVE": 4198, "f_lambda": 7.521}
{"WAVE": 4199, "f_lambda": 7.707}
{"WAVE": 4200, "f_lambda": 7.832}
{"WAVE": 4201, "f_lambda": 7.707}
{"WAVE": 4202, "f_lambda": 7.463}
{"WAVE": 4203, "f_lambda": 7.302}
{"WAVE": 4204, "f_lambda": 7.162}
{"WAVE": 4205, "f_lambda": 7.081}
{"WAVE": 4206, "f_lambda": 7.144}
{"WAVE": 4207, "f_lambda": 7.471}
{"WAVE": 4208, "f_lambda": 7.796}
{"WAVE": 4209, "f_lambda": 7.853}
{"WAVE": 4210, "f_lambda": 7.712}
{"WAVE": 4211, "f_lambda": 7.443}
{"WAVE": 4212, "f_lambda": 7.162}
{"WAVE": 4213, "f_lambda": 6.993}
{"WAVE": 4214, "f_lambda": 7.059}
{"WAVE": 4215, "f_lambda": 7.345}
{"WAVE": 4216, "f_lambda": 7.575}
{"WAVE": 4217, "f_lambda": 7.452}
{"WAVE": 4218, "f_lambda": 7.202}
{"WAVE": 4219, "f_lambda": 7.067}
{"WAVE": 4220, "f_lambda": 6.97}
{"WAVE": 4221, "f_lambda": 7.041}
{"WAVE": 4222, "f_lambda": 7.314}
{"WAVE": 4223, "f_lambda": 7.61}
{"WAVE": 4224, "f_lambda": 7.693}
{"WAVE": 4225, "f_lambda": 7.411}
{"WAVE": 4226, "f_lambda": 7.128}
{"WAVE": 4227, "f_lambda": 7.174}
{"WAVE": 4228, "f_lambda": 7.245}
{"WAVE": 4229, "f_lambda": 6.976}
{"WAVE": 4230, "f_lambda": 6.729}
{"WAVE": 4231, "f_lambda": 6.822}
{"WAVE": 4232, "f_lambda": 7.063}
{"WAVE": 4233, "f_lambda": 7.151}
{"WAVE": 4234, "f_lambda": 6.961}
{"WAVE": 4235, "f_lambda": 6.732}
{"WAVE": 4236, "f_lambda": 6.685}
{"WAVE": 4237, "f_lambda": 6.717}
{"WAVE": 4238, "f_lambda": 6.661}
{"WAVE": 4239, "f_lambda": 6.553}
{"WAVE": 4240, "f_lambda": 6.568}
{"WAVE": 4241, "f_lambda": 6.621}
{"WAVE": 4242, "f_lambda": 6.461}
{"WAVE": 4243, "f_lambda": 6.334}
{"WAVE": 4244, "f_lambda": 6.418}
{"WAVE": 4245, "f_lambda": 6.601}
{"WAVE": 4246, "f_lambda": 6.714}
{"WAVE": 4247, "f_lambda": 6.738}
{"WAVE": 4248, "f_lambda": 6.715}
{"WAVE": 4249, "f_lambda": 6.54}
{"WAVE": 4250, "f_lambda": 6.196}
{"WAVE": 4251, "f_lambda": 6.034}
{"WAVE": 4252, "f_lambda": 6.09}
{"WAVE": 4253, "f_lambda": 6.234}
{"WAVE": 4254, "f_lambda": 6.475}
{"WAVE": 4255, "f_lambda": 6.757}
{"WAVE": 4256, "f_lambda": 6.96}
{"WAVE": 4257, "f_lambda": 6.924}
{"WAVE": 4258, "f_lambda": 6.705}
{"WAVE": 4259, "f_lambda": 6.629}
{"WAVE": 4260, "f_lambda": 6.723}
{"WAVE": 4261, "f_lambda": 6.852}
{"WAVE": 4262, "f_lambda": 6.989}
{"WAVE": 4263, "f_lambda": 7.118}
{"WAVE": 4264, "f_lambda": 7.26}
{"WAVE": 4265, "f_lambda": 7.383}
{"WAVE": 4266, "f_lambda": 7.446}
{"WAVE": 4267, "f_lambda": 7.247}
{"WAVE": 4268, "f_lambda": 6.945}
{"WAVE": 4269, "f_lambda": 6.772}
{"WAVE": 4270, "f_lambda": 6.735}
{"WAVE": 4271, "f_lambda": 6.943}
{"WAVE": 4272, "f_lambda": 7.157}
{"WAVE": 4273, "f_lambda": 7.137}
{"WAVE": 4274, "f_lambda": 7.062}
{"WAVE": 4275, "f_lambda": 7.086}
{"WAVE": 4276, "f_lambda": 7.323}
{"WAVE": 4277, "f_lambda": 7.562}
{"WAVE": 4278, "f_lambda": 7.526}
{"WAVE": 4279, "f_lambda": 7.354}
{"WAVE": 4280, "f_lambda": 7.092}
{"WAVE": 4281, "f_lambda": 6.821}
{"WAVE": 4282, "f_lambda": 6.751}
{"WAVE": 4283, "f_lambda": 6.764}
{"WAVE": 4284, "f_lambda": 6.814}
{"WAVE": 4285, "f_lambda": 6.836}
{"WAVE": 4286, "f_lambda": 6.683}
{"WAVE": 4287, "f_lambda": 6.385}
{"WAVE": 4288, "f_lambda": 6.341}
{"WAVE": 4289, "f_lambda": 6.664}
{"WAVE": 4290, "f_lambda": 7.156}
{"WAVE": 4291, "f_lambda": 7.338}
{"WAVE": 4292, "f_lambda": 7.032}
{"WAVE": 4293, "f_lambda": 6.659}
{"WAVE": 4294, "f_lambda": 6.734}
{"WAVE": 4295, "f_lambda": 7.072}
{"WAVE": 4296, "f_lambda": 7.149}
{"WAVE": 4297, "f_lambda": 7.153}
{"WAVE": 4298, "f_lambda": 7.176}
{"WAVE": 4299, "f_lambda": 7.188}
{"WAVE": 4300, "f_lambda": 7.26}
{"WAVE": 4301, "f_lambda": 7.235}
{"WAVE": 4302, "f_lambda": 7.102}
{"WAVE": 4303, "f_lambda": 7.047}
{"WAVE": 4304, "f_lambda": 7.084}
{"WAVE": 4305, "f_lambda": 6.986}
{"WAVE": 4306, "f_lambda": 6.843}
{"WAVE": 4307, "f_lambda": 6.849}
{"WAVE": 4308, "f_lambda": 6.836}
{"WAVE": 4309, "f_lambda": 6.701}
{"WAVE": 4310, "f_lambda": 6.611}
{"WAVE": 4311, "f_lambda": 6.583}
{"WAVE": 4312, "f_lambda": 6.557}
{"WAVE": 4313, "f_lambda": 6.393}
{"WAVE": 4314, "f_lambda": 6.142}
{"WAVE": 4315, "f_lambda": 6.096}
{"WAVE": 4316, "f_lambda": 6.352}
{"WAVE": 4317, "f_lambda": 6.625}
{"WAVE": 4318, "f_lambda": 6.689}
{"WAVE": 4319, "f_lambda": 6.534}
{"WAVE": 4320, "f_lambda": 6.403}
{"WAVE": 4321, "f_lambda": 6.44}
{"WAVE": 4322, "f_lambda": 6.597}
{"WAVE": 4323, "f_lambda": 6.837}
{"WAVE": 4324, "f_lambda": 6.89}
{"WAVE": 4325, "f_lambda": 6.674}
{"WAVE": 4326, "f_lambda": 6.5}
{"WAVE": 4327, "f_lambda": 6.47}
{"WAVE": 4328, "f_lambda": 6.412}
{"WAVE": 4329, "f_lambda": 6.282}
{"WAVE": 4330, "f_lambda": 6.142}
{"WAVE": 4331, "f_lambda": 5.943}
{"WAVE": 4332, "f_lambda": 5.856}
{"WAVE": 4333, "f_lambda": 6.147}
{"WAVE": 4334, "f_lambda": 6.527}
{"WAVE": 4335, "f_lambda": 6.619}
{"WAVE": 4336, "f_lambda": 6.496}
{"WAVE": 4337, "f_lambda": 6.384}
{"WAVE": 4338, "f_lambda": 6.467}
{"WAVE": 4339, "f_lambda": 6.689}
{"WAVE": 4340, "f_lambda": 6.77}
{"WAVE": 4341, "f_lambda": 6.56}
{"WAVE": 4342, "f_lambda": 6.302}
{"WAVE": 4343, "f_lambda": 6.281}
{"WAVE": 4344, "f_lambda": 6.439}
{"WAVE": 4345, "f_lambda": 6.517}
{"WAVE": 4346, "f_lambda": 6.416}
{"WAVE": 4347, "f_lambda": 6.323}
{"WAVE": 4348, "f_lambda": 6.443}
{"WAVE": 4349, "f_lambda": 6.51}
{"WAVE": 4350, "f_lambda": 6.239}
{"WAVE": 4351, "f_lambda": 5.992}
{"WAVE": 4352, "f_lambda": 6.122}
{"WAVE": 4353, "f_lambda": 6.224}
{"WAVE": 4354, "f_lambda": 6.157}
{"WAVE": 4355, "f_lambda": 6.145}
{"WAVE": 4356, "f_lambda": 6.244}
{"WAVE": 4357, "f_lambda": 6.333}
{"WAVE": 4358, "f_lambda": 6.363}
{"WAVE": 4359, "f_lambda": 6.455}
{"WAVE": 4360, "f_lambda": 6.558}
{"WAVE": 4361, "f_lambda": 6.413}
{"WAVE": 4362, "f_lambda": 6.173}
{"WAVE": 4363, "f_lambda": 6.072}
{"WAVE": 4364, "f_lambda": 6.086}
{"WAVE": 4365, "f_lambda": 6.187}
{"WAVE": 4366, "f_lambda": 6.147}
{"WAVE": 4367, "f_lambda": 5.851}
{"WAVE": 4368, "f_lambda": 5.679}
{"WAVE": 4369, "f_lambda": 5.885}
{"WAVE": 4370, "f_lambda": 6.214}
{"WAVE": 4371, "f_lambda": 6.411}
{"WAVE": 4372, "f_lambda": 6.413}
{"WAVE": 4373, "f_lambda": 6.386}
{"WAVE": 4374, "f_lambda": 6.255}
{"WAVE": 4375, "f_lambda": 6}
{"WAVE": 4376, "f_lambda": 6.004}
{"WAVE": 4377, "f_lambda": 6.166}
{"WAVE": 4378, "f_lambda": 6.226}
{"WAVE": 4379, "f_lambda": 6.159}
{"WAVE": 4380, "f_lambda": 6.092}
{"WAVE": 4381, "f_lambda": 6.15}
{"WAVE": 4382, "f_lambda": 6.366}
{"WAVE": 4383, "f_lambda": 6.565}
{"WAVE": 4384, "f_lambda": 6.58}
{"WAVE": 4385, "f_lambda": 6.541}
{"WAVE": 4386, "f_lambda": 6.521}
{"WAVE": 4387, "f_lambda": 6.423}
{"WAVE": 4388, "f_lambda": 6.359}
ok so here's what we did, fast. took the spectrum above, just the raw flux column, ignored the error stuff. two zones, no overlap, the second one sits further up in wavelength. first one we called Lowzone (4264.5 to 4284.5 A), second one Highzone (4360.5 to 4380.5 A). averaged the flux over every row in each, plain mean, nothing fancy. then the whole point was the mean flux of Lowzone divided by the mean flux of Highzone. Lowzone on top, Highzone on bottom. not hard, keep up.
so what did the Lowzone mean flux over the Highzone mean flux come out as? 1.16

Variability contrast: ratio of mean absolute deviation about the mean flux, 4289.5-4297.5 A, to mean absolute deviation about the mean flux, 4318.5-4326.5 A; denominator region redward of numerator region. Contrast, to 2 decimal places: 1.20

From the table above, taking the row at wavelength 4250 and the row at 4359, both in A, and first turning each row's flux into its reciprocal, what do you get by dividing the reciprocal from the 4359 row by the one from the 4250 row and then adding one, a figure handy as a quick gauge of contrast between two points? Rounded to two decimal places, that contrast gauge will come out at 1.96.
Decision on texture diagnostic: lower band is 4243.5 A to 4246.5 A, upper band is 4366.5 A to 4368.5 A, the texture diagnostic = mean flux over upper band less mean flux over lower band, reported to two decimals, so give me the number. -0.81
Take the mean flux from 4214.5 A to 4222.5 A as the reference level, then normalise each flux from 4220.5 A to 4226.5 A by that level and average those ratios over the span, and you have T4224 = 1.02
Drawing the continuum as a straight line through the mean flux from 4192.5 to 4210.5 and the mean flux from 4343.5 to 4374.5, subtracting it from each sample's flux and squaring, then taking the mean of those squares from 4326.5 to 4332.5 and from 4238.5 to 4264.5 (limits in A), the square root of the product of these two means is 0.21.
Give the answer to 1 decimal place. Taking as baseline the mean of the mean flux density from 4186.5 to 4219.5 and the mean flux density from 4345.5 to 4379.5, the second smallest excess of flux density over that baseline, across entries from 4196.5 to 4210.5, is 0.4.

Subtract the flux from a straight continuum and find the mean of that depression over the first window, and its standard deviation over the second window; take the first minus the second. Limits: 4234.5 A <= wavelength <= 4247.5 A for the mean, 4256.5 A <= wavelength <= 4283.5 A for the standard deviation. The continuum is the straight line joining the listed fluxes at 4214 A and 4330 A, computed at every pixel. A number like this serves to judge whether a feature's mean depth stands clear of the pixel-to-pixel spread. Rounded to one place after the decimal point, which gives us 0.0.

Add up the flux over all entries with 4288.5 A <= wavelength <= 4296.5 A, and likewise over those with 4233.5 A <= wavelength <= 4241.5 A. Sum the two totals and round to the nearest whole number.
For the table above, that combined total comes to 109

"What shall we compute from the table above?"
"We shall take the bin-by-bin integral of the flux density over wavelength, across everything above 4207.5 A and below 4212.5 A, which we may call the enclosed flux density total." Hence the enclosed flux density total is 38.0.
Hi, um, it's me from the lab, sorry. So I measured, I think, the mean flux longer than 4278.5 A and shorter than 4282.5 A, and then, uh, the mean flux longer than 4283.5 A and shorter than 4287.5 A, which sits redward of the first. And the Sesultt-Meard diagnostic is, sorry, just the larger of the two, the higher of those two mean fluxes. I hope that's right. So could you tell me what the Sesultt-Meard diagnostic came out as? 7.00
